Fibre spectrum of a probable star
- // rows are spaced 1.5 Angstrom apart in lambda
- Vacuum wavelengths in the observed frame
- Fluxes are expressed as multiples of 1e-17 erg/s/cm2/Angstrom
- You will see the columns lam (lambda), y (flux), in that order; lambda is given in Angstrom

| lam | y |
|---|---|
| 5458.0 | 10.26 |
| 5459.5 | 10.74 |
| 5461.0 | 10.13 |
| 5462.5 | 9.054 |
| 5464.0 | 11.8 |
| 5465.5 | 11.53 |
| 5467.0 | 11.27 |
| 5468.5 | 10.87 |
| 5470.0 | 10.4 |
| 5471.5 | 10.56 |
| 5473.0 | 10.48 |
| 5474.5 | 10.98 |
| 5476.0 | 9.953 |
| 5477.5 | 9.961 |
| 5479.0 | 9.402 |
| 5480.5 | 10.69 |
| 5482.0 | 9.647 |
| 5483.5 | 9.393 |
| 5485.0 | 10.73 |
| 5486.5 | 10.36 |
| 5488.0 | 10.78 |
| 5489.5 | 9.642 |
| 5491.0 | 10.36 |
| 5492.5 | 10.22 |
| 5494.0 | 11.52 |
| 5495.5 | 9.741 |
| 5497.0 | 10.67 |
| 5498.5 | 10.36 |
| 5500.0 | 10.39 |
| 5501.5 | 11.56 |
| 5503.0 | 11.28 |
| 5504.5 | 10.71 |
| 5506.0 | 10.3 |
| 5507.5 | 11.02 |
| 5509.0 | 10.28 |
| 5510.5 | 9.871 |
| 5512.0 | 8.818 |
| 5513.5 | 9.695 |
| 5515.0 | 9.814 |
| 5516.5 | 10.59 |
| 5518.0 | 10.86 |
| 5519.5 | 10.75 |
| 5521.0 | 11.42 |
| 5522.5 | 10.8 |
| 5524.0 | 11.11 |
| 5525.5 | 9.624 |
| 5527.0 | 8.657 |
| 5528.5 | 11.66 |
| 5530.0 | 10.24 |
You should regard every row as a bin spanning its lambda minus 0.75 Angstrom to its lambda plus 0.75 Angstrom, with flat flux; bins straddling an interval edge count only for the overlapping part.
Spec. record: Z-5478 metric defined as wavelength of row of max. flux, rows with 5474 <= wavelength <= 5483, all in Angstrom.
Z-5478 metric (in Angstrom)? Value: 5474.5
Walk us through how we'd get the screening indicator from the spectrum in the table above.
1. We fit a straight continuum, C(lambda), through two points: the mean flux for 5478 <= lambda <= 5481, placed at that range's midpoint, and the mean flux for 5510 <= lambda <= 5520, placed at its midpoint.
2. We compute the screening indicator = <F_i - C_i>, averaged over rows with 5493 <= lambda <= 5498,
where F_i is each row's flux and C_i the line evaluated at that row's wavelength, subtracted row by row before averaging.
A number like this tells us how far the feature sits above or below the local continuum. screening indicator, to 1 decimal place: 0.6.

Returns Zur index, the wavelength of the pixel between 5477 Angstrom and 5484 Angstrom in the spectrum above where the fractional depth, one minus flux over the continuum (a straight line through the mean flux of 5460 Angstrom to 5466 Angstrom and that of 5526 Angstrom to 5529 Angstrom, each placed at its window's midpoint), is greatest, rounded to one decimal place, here 5479.0 Angstrom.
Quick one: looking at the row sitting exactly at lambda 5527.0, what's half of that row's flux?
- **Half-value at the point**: 4.3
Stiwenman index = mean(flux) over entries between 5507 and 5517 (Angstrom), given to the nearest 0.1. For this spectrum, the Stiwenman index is 10.0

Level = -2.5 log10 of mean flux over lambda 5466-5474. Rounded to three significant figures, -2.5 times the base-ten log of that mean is -2.58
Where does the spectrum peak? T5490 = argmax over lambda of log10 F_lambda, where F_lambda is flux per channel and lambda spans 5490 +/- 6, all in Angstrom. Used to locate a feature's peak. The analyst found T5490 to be 5494.0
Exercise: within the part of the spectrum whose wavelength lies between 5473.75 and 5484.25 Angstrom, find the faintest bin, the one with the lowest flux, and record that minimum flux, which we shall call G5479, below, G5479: 9.393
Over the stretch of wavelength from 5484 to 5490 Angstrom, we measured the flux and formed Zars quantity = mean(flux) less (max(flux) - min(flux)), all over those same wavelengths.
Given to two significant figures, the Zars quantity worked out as 9.2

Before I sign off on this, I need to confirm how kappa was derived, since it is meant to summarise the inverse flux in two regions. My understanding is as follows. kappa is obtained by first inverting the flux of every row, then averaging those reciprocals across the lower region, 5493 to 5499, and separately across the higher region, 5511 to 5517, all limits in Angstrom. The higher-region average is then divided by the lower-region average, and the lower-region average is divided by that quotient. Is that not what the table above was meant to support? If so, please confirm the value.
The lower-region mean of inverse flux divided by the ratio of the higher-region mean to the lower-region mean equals 0.087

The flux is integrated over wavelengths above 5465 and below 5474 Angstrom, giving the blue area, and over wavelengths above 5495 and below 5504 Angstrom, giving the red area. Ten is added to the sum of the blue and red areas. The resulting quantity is 204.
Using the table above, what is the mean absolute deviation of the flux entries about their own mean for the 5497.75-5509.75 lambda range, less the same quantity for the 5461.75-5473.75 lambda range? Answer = -0.21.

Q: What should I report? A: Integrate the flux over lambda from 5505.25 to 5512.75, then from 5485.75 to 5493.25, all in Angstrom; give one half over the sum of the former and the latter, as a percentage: 0.33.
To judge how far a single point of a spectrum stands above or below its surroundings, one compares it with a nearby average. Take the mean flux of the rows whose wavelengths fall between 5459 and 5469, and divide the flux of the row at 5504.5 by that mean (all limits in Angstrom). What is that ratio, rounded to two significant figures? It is 0.99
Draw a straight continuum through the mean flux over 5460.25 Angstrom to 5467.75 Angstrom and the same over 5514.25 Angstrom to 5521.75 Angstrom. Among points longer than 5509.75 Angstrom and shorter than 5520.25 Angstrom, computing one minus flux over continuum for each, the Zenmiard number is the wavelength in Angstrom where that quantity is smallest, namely 5518.0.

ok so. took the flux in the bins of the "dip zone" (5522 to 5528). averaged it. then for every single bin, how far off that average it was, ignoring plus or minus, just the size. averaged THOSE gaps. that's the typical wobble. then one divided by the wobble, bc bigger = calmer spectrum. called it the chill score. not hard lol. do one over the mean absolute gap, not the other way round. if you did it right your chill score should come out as 1.10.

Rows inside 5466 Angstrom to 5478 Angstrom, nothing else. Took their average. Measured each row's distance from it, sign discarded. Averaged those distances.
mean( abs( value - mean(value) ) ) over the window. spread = 0.361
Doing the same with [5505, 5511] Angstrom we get 0.326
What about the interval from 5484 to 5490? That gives 0.377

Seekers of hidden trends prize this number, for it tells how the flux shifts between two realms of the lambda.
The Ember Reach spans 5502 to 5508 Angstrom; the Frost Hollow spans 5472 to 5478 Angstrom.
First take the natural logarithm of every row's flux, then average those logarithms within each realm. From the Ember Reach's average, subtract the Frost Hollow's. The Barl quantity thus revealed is 0.046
